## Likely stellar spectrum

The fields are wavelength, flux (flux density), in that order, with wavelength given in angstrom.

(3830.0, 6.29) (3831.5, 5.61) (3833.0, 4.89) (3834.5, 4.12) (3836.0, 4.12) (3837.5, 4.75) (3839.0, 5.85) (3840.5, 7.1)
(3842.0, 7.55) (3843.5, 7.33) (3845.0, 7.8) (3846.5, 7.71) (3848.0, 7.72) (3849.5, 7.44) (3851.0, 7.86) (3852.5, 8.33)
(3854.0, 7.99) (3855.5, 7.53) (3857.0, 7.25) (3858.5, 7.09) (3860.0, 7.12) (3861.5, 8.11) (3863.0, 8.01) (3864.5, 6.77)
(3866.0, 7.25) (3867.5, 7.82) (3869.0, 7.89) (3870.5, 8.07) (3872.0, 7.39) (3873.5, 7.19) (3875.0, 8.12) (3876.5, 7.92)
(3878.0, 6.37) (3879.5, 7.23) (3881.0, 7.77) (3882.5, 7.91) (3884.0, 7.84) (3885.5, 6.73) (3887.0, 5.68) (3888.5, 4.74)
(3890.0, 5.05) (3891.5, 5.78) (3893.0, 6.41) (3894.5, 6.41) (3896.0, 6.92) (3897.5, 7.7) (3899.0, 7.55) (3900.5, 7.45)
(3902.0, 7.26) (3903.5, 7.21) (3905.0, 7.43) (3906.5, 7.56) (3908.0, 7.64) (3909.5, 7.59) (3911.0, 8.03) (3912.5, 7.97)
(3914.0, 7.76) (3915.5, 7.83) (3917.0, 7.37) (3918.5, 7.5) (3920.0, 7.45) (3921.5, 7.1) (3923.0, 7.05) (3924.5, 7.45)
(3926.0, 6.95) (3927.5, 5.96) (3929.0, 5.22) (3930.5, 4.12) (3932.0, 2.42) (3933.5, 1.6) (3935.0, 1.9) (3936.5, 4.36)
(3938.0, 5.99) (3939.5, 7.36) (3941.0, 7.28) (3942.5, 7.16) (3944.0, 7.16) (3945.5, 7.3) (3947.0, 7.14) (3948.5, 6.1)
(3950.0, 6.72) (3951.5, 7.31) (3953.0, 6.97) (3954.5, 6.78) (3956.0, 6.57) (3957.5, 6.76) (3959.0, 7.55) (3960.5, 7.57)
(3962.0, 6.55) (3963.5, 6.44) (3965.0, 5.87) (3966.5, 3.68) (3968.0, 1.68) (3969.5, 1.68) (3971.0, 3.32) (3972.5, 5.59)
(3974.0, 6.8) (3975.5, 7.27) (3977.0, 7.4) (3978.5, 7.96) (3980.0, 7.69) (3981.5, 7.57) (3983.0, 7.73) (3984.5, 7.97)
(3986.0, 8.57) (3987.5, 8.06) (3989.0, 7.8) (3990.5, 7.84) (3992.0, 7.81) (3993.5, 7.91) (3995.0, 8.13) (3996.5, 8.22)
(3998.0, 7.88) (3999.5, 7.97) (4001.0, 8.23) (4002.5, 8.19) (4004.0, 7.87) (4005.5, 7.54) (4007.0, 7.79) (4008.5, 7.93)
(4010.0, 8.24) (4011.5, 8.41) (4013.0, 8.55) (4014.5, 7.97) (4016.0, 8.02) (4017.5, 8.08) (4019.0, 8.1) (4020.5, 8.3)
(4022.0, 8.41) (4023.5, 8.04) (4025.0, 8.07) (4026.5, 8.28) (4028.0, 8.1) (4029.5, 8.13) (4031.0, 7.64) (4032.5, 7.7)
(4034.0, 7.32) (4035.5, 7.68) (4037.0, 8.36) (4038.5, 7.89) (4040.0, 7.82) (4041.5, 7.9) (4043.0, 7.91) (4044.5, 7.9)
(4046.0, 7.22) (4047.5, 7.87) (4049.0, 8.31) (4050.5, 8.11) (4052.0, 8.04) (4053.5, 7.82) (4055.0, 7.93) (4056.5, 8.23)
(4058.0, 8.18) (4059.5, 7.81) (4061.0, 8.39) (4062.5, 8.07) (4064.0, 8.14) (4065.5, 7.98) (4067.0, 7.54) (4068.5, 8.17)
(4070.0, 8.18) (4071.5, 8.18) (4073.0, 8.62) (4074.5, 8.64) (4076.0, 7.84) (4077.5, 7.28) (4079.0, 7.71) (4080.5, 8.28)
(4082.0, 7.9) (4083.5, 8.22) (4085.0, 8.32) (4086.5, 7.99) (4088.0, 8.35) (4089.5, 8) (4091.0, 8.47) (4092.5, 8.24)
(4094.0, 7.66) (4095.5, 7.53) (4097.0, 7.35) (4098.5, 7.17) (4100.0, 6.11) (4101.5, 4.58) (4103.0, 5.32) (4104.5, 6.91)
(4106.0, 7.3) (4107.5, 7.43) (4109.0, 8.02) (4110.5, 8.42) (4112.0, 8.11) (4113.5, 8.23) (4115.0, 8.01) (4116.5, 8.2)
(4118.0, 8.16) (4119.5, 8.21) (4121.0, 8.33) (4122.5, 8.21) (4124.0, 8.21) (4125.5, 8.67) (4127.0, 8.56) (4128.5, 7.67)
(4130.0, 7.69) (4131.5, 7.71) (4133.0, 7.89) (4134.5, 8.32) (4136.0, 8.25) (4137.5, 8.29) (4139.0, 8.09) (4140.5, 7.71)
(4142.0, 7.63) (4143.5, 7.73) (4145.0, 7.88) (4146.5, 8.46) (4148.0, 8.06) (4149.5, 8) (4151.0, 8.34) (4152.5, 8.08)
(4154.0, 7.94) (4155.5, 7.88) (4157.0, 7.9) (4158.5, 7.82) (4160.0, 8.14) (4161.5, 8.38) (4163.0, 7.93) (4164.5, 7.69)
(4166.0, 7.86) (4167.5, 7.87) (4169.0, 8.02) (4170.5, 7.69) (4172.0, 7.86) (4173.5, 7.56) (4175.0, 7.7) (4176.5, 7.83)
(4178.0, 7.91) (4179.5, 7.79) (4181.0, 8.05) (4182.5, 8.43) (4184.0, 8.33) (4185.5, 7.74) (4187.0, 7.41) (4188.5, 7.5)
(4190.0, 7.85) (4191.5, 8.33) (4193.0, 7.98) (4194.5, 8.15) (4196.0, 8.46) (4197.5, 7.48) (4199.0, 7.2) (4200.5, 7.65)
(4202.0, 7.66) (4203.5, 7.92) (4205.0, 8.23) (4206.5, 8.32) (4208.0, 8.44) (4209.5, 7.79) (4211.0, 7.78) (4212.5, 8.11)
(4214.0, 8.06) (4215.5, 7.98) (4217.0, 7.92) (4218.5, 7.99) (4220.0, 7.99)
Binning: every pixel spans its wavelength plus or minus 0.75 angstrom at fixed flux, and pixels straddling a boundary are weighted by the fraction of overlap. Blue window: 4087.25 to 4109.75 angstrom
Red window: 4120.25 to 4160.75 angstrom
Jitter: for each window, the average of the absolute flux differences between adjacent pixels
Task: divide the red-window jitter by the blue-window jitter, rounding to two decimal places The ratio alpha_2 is 0.36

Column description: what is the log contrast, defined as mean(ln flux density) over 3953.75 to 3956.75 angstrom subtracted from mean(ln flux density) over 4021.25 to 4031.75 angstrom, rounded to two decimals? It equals 0.19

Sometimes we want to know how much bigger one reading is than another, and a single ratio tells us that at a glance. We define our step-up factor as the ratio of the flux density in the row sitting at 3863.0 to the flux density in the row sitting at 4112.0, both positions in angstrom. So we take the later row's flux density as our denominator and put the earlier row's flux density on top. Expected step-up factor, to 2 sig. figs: 0.99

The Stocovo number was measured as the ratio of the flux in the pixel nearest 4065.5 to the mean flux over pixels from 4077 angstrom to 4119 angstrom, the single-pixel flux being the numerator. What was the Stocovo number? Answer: 1.05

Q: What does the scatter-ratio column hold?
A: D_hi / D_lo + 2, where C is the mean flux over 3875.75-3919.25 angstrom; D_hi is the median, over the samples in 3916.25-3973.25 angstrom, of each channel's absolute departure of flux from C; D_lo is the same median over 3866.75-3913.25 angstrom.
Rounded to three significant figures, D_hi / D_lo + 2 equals 2.63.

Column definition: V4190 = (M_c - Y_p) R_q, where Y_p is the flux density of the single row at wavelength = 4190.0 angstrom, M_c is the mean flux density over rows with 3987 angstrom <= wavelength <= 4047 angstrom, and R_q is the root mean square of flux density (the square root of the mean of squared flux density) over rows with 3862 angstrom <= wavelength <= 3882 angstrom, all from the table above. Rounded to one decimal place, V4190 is 1.0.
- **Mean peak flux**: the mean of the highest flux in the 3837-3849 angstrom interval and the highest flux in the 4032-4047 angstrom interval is 8.08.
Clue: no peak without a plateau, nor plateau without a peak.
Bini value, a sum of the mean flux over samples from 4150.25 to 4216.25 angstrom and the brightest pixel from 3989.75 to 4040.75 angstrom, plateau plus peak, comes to 16.5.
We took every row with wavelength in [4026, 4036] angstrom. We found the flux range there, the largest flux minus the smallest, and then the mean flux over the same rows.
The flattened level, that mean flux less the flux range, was 6.9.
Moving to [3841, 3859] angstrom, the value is 6.4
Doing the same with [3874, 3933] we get 1.2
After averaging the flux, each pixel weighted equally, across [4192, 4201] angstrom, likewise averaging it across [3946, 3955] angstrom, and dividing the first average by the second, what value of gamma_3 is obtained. 1.14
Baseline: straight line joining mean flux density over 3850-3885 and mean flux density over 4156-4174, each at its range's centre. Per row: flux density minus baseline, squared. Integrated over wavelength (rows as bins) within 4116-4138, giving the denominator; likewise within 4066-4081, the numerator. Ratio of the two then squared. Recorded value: 1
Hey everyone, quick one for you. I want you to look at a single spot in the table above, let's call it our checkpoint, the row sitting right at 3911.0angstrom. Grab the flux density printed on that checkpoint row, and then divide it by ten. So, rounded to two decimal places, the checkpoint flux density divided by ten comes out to 0.80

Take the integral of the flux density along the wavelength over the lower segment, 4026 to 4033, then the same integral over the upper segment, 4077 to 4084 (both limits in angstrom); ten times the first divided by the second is 10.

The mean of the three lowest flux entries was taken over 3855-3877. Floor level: 7.0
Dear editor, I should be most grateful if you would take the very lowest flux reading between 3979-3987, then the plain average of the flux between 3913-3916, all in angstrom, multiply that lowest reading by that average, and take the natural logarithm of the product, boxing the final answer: 4.08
